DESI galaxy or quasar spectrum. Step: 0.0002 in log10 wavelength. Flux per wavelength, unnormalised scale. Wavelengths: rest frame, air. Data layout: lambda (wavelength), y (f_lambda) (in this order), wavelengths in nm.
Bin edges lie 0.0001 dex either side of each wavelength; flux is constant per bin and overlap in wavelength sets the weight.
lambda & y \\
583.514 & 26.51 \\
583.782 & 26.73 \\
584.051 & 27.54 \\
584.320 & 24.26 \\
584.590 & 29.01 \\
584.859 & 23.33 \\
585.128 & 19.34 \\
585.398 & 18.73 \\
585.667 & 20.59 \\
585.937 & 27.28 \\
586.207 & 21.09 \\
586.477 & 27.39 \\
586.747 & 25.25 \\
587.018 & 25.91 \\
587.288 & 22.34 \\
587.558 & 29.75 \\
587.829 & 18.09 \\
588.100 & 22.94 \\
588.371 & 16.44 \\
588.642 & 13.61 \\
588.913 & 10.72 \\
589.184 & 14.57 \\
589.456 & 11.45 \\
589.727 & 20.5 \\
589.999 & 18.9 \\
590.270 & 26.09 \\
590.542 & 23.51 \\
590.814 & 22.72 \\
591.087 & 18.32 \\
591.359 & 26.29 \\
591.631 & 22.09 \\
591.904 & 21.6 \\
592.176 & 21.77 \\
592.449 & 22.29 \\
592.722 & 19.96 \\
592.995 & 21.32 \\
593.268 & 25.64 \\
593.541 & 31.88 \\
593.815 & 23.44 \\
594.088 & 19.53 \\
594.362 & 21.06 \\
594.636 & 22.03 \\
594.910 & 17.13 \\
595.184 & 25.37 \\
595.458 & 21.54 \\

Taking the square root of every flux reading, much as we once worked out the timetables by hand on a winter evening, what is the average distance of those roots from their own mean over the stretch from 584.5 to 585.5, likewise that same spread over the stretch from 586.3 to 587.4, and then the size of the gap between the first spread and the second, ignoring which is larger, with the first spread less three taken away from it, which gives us 2.85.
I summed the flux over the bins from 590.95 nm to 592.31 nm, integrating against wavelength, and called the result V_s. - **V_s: 30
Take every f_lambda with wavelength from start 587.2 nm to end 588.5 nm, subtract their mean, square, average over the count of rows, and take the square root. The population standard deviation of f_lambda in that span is 4.6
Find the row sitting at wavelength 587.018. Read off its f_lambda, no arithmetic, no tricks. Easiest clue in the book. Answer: 25.91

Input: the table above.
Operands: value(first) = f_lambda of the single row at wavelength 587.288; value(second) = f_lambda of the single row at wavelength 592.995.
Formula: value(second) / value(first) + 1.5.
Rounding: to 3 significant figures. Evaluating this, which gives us 2.45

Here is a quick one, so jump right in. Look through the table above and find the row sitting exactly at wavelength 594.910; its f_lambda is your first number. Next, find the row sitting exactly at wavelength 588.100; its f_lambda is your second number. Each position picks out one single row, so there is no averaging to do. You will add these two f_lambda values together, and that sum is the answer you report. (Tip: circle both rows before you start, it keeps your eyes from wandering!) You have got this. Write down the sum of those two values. 40.1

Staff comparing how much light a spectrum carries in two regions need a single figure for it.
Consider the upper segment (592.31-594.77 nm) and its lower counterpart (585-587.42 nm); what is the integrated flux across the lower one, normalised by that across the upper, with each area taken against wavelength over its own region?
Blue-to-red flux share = 0.99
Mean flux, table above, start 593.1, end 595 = 23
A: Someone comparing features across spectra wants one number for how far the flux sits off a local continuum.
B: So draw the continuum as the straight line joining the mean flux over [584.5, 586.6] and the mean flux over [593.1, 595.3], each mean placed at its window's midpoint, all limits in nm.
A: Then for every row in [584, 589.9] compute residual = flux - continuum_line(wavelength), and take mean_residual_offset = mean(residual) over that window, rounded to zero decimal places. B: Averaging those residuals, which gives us -2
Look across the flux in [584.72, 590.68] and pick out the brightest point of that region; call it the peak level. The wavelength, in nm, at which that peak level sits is 587.558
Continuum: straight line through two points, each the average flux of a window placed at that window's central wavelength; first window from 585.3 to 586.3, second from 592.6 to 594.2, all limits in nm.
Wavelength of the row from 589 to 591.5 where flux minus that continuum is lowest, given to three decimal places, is 589.456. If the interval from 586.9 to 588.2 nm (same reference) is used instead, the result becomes 587.829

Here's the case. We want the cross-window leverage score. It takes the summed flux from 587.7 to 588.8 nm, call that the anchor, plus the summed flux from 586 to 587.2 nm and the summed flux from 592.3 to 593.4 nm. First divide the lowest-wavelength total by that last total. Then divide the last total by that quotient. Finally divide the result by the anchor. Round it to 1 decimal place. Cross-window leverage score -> 1.1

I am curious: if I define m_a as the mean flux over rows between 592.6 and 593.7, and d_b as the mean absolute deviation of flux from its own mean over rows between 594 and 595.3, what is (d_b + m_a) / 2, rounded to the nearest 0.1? 13.4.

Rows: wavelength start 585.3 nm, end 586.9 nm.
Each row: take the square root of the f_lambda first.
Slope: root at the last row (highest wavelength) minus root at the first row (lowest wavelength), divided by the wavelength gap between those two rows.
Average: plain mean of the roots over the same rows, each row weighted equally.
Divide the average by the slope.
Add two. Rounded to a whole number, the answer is 11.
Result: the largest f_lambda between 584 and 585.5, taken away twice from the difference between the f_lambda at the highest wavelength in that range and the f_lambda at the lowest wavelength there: -67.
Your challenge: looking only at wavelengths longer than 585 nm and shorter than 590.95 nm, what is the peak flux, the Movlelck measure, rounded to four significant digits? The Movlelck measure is 29.75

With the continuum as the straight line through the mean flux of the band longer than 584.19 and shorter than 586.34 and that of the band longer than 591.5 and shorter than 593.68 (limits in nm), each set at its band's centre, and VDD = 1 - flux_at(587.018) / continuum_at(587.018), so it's -0.12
